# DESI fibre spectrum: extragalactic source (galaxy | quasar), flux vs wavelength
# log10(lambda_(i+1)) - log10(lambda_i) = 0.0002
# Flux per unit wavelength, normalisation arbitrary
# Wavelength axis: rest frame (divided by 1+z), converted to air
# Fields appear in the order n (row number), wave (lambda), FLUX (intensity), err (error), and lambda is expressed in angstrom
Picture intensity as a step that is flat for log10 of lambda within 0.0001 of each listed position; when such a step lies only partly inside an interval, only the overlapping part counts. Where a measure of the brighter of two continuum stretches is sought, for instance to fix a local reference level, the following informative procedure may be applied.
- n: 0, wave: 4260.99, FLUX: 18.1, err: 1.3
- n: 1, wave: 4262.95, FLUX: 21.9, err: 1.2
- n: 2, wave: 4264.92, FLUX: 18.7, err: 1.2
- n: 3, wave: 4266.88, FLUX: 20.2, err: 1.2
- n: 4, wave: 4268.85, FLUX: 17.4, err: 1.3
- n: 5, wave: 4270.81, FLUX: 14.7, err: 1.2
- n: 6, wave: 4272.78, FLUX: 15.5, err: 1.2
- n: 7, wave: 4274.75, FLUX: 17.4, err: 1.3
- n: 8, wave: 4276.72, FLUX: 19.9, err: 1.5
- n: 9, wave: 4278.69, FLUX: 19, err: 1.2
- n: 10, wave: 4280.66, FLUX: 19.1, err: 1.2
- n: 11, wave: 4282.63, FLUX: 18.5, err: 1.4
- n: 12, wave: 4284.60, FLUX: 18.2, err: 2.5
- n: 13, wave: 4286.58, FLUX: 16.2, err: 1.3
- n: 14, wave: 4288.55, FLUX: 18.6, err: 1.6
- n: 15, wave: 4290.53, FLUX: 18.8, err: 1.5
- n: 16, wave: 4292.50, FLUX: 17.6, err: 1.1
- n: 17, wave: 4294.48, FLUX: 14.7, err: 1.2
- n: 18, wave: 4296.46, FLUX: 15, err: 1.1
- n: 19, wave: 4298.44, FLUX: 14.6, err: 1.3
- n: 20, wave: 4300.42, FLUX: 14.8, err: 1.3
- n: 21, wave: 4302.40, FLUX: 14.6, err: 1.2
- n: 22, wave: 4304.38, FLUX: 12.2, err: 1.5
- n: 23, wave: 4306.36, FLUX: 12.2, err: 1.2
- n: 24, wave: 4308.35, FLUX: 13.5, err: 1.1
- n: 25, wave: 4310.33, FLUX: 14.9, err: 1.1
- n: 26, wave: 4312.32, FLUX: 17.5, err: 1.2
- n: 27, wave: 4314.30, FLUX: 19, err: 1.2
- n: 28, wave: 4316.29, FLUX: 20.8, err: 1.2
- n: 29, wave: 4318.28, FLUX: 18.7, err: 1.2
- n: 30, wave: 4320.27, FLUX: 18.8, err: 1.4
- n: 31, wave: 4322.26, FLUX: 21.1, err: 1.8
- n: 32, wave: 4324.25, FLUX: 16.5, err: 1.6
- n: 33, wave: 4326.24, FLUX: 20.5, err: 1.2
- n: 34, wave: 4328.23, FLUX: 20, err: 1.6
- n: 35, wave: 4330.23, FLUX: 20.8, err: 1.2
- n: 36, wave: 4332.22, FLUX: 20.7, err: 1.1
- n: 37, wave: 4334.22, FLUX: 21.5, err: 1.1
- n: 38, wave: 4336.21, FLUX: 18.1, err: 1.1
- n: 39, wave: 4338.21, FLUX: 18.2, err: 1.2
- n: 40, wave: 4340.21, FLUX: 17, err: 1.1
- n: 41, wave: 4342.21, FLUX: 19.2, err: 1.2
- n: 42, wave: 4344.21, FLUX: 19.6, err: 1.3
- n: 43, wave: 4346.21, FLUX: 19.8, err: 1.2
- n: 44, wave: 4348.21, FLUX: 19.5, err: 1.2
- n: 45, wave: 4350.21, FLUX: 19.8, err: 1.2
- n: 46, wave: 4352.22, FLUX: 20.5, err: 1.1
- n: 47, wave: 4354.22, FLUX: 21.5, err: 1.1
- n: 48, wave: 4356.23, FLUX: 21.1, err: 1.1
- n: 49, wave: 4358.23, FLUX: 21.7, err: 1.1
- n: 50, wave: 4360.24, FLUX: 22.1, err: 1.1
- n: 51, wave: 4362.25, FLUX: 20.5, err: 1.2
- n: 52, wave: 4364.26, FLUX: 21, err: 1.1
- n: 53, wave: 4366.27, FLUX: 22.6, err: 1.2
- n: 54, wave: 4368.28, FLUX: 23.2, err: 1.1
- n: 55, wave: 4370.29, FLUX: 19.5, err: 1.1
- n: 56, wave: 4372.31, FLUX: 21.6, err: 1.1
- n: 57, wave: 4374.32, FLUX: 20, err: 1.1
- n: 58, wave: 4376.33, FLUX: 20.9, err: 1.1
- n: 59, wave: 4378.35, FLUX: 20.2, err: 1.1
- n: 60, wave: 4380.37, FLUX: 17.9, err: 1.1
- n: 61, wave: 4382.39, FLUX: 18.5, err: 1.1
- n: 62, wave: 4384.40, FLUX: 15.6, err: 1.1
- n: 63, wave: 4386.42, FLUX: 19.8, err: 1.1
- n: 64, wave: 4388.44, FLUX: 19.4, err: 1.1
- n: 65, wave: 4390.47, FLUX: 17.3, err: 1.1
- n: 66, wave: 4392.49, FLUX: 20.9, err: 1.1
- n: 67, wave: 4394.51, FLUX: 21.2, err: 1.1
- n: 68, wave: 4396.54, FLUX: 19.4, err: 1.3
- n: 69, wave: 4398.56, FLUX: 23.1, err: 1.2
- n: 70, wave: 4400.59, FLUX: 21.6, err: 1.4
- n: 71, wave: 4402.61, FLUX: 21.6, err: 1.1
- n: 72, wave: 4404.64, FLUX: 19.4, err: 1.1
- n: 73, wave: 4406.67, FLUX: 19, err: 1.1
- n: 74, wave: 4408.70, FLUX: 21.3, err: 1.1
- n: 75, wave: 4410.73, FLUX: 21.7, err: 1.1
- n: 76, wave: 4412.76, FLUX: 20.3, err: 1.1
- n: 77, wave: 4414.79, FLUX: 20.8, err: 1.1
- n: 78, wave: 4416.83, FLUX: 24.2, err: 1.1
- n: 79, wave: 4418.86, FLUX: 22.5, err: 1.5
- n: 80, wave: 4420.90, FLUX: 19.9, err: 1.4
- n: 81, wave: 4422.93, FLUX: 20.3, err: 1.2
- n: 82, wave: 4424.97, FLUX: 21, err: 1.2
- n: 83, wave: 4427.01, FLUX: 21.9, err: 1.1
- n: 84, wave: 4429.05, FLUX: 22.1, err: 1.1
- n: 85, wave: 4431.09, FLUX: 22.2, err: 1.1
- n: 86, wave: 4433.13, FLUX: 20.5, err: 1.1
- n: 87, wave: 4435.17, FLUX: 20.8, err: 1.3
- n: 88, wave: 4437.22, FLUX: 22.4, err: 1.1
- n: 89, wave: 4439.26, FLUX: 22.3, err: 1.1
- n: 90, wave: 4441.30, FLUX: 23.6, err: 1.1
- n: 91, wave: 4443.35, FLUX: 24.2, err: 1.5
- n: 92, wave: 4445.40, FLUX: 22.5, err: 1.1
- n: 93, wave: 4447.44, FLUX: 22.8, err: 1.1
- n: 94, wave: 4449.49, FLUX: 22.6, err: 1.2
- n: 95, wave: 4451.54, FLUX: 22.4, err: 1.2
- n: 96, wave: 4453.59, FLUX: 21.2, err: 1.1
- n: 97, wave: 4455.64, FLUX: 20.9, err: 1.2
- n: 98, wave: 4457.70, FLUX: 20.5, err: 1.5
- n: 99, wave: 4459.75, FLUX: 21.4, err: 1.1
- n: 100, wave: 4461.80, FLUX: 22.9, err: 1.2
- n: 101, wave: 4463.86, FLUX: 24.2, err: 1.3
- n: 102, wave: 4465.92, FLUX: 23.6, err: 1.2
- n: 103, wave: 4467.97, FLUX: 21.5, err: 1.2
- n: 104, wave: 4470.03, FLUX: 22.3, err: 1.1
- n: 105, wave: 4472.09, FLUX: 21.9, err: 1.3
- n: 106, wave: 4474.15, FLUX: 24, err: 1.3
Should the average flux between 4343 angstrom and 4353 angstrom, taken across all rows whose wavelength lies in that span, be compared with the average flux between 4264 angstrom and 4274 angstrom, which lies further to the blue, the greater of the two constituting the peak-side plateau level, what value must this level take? 19.8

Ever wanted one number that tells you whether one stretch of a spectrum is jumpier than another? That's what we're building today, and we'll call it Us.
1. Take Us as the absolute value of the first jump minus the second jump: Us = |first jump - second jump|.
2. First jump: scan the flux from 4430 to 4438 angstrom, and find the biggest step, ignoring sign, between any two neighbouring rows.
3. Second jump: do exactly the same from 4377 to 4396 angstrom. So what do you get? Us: 2.5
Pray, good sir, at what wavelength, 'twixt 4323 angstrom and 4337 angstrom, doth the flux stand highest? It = 4334.22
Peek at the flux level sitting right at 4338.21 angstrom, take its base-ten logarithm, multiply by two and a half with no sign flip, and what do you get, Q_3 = 3.15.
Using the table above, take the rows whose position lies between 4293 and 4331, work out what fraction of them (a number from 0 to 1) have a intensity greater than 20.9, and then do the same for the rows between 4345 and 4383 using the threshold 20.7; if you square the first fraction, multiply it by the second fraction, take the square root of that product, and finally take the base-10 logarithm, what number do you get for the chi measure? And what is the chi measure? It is -1.4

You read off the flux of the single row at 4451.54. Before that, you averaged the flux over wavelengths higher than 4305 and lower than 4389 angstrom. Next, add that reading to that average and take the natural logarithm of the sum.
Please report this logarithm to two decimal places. 3.73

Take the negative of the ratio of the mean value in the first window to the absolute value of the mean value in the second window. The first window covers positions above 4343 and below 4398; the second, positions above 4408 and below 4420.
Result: -0.93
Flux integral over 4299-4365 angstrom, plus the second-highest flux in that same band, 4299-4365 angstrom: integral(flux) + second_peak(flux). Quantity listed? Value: 1255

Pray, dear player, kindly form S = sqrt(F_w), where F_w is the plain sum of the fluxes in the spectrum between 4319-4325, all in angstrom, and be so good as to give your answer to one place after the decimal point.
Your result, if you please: 7.5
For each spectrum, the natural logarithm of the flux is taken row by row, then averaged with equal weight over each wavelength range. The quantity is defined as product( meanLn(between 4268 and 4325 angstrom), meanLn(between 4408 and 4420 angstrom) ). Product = 8.67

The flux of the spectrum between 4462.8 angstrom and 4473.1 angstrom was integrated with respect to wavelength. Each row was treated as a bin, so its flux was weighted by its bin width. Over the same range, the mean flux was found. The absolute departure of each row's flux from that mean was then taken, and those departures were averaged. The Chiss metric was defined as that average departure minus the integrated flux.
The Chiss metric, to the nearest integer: -233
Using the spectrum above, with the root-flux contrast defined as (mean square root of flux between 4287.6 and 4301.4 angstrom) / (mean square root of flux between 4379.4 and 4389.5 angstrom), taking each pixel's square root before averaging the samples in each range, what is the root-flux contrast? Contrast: 0.945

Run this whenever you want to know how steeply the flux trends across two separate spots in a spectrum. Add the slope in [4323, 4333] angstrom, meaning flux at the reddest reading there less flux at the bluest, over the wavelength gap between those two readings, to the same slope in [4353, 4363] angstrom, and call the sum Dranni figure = 0.4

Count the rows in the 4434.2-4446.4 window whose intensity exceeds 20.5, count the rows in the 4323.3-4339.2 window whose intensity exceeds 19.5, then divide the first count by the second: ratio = 1.2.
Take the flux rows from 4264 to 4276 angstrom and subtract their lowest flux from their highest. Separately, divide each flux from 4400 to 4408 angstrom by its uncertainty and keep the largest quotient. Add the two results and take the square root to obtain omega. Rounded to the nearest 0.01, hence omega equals 5.01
